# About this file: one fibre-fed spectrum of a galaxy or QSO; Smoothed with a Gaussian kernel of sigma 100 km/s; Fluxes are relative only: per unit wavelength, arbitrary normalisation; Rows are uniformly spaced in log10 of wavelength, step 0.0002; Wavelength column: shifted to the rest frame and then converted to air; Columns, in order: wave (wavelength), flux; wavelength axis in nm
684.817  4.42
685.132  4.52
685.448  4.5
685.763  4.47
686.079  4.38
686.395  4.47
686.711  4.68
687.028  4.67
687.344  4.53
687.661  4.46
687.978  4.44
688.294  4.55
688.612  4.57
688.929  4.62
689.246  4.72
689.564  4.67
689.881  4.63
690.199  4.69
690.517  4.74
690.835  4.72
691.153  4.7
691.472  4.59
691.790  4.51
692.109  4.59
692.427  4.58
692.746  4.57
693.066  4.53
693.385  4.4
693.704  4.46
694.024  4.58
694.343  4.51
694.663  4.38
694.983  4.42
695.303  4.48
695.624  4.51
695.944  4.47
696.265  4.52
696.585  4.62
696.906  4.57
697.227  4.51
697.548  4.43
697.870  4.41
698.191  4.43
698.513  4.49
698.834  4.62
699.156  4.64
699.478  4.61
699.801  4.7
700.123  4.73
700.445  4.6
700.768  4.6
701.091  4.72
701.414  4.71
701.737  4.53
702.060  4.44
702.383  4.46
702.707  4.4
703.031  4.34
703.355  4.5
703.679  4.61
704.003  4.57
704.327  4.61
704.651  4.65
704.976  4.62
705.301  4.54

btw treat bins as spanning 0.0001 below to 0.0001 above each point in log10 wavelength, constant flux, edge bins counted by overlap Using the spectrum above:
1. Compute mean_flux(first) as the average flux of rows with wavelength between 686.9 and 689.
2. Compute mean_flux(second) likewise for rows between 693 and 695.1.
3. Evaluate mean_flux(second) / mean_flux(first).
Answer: 0.98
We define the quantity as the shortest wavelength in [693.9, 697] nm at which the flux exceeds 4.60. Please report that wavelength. 696.585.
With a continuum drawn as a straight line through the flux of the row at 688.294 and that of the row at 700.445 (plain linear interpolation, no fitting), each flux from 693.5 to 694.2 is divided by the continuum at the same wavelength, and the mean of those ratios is 0.99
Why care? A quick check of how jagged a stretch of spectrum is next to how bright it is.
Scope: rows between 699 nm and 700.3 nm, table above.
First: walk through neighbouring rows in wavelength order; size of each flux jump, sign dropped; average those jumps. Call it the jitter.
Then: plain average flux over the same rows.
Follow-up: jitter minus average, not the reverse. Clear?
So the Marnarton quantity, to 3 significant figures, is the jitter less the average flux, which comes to -4.62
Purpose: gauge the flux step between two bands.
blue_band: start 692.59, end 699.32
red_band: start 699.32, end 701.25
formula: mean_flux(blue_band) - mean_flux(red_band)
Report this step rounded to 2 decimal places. -0.16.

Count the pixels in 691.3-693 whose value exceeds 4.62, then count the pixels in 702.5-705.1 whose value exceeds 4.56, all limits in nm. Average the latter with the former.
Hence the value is 2.5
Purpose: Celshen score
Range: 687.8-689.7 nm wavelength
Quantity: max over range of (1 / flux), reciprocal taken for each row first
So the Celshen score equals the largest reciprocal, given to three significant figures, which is 0.225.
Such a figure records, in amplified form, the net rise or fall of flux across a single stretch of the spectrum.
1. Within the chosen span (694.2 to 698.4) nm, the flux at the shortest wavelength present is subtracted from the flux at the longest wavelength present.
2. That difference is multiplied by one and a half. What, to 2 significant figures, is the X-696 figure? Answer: -0.12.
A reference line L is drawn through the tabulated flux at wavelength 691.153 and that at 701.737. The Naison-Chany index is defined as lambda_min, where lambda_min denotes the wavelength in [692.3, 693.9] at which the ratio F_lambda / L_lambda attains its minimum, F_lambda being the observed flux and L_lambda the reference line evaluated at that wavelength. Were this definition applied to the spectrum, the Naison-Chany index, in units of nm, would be 693.385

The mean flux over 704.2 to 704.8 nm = 4.63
